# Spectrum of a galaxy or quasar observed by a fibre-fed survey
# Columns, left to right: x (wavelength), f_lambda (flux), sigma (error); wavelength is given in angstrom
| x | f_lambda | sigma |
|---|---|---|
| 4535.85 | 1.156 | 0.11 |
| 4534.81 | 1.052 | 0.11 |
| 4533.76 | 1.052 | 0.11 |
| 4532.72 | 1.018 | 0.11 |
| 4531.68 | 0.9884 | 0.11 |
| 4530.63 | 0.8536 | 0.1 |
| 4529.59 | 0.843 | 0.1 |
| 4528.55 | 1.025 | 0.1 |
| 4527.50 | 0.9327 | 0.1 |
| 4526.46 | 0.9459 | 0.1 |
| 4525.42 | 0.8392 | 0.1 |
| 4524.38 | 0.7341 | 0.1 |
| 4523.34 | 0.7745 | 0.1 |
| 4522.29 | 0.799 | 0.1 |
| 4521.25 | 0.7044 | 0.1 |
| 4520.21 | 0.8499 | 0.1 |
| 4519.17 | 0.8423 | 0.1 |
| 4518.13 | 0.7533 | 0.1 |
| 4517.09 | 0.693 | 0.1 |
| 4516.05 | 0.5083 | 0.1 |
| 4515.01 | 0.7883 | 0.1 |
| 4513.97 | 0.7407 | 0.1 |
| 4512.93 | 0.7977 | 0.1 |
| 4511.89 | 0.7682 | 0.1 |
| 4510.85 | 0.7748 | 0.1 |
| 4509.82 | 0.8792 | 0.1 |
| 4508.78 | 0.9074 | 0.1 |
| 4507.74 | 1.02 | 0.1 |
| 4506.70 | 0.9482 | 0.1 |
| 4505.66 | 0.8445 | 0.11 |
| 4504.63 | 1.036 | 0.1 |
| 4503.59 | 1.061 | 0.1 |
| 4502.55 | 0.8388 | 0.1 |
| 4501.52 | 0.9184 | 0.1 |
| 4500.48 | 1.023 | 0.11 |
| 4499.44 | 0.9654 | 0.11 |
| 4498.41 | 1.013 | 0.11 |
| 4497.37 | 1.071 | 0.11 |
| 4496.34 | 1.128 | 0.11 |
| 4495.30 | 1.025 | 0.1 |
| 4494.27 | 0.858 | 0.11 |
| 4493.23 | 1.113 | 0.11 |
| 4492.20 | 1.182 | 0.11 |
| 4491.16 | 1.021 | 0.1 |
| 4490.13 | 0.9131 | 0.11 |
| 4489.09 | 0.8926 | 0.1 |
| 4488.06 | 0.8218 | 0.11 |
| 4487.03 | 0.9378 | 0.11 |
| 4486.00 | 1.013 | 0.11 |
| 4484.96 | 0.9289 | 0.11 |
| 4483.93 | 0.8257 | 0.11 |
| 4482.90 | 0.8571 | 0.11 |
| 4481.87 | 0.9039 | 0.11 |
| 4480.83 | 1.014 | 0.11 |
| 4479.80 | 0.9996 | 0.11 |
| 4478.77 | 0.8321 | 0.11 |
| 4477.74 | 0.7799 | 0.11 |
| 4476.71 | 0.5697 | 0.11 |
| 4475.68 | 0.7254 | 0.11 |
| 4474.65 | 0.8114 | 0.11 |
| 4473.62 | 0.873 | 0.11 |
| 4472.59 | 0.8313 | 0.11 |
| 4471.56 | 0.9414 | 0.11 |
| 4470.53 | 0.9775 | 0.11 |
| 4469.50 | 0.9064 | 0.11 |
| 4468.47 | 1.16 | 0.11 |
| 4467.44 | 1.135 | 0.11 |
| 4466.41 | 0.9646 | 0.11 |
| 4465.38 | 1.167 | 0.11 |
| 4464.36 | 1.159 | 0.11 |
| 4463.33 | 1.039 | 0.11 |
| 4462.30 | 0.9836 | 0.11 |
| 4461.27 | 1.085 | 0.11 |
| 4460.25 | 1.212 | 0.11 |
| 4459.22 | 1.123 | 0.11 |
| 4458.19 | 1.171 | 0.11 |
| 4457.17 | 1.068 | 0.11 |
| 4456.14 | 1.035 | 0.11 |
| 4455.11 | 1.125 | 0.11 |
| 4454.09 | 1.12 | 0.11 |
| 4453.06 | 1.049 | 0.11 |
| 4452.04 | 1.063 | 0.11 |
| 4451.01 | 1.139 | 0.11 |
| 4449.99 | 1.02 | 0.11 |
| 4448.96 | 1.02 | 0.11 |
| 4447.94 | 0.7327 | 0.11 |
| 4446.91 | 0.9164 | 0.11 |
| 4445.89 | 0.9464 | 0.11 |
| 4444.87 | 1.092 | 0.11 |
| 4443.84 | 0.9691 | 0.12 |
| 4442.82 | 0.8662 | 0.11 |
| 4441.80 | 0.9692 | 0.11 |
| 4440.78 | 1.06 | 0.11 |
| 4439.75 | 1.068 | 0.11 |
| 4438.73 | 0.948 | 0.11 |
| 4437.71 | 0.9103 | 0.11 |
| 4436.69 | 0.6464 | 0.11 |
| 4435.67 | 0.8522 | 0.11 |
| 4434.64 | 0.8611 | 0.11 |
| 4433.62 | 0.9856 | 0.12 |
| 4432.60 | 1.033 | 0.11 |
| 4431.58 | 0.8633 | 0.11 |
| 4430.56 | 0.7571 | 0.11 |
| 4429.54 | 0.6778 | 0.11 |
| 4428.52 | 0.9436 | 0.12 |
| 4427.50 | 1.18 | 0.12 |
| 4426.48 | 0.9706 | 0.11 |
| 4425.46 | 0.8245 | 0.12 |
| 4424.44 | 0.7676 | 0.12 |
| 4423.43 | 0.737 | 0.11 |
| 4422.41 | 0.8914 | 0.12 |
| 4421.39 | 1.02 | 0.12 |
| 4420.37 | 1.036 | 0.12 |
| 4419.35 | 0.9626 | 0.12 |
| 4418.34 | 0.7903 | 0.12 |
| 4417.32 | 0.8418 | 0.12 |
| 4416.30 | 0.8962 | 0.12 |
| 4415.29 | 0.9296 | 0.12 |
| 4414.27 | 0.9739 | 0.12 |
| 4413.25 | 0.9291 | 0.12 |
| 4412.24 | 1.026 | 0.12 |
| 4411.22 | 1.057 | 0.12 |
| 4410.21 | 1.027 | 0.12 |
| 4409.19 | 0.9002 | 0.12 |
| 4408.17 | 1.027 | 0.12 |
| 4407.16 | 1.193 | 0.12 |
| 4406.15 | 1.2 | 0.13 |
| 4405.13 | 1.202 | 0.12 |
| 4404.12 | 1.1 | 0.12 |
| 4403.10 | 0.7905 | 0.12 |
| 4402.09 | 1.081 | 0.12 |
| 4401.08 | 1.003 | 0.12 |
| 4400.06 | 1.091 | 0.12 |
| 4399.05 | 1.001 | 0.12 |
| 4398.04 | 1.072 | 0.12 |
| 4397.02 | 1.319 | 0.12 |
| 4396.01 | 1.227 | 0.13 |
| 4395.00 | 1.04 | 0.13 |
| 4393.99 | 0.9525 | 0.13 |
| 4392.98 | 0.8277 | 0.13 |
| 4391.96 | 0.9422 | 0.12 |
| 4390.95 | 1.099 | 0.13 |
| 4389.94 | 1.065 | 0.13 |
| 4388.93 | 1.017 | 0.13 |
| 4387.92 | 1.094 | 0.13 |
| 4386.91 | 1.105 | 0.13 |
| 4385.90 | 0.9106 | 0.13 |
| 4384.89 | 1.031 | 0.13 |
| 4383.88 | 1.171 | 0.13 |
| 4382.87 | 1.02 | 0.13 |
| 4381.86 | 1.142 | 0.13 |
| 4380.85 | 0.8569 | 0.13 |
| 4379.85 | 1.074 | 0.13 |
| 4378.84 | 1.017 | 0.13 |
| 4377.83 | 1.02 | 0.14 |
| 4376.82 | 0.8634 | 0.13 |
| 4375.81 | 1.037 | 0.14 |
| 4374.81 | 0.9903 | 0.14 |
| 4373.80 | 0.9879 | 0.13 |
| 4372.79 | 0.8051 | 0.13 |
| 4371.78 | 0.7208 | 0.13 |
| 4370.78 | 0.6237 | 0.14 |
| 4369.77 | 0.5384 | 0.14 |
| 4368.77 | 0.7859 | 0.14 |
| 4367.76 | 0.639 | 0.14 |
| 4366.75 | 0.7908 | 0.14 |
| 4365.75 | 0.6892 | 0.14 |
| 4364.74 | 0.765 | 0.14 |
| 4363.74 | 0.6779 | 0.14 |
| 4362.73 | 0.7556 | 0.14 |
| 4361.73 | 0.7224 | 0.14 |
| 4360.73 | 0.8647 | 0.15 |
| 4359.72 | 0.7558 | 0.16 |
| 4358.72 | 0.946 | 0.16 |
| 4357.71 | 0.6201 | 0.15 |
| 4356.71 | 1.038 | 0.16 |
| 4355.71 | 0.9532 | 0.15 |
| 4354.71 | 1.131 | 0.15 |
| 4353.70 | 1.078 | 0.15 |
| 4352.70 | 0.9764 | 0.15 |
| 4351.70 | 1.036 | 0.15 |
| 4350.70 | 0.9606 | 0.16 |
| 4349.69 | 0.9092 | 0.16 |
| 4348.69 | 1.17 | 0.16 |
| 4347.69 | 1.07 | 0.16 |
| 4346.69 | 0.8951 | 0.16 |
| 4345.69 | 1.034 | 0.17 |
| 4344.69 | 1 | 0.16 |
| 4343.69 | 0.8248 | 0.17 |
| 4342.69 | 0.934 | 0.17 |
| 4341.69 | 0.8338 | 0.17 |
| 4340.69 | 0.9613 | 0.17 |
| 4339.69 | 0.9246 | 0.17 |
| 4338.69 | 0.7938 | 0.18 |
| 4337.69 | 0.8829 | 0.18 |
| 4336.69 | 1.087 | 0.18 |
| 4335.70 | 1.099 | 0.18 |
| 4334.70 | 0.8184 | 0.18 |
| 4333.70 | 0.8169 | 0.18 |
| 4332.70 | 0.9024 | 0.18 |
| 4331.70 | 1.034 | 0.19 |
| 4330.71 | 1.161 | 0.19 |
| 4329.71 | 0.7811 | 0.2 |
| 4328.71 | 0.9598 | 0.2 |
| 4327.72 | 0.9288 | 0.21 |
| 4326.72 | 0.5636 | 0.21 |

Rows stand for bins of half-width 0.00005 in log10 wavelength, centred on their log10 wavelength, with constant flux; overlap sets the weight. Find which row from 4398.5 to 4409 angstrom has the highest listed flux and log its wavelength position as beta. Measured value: 4405.13 angstrom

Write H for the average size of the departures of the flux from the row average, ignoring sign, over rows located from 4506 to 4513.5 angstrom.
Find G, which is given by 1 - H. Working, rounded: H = 0.078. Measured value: 0.92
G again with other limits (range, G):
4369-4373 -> 0.91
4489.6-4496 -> 0.91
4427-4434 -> 0.87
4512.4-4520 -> 0.92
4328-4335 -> 0.89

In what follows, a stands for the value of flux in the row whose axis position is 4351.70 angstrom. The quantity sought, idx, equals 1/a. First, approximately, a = 1.036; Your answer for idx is 0.97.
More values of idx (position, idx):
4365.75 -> 1.45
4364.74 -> 1.31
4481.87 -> 1.11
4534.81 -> 0.95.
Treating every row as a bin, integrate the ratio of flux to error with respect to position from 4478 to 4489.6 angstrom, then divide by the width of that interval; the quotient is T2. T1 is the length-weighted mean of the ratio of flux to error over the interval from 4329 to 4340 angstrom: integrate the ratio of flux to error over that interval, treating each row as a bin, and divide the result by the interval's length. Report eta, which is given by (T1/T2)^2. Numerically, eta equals 0.4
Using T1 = 5.1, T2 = 8.3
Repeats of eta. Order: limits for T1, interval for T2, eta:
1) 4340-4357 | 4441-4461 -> 0.4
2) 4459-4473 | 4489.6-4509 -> 1.0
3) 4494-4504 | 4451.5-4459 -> 0.9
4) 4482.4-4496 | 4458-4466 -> 0.8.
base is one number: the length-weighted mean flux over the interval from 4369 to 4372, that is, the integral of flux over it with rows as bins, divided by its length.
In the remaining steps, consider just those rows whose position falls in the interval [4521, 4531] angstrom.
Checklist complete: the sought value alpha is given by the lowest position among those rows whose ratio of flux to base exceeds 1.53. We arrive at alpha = 4528.55 angstrom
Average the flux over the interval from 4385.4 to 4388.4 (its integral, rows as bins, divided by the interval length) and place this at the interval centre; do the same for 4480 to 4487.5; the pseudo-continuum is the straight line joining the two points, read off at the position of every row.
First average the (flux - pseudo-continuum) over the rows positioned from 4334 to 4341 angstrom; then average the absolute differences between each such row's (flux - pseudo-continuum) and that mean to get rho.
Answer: 0.095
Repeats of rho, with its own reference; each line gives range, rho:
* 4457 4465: 0.061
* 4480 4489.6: 0.056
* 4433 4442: 0.095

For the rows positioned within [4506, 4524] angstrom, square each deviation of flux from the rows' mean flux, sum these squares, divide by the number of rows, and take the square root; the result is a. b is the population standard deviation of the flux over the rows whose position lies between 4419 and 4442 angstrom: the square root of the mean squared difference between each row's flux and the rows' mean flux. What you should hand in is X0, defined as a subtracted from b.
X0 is 0.02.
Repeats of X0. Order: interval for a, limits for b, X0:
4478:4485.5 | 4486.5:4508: 0.03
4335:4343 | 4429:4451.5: 0.03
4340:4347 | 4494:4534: 0.06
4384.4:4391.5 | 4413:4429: 0.05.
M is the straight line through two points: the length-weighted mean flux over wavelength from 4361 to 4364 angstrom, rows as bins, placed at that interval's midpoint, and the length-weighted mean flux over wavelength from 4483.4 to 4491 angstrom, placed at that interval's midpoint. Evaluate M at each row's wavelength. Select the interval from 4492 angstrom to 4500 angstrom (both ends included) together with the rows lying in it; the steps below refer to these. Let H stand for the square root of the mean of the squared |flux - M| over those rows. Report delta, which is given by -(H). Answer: -0.156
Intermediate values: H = 0.16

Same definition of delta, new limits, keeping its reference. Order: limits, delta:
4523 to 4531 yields -0.132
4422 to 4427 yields -0.085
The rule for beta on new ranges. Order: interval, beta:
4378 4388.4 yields 4383.88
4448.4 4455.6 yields 4451.01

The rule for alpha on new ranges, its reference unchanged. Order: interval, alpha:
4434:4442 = 4439.75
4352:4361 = 4352.70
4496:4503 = 4496.34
